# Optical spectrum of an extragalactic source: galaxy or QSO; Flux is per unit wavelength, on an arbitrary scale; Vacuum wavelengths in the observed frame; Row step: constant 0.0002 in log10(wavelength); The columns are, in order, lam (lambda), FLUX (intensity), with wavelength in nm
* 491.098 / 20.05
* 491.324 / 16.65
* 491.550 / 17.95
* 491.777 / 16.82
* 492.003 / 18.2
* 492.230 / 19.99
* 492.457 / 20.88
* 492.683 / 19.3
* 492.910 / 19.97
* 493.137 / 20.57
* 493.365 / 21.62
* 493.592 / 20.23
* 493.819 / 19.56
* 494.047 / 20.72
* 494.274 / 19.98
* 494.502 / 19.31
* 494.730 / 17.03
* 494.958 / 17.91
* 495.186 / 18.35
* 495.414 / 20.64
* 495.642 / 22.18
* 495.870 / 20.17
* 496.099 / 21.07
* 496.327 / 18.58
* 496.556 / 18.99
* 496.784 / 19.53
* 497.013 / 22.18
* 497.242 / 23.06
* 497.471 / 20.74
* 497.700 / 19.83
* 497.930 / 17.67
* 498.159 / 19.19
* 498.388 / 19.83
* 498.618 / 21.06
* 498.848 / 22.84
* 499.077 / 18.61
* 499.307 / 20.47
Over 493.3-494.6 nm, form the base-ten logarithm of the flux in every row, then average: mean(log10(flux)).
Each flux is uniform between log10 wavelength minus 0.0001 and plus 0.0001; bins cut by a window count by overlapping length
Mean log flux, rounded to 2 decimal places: 1.31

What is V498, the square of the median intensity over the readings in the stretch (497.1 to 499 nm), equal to 411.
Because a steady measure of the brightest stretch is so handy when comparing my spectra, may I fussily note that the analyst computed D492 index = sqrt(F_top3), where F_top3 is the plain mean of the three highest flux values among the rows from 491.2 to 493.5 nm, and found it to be 4.59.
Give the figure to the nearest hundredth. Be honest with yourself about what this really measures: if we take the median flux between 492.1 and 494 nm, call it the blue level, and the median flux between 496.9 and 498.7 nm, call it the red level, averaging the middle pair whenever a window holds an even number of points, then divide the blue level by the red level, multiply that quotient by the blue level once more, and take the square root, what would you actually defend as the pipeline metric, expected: 4.47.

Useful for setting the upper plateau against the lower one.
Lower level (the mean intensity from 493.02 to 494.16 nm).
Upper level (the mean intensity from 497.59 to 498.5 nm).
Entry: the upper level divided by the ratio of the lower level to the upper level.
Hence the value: 17.8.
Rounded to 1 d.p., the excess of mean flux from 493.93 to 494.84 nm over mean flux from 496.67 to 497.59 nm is -2.1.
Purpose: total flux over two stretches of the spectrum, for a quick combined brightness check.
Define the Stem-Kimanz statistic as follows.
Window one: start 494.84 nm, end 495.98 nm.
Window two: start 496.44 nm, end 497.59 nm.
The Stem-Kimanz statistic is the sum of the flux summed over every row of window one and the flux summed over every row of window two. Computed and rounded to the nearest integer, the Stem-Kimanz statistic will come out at 204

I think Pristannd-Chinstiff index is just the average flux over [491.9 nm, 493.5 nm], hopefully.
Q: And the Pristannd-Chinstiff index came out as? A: 20.1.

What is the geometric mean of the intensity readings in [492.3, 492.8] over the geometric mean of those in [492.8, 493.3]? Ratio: 0.99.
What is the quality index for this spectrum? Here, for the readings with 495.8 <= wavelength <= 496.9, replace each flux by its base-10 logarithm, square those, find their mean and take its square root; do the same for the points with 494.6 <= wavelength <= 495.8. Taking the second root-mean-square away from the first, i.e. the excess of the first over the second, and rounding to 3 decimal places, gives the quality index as 0.011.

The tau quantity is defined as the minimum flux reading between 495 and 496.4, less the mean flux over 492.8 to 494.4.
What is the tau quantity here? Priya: -2.0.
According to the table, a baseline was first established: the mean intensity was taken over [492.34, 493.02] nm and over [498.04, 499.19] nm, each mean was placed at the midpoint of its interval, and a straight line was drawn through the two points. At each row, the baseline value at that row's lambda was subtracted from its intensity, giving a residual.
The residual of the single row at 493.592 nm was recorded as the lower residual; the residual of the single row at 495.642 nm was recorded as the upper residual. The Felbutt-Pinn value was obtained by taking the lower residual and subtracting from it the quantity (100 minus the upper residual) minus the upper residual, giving -96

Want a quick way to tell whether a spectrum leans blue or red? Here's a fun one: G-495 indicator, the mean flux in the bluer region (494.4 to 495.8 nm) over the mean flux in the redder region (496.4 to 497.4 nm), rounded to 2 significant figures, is 0.92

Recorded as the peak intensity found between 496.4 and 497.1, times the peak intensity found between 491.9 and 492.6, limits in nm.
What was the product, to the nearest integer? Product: 463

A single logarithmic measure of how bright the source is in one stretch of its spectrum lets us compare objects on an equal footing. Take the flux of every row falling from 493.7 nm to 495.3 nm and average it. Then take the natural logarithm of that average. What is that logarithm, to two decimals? 2.94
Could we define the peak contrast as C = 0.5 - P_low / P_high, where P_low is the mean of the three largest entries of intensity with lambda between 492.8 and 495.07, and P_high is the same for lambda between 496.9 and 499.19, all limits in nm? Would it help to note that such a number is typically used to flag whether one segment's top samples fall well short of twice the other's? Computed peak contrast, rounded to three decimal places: -0.424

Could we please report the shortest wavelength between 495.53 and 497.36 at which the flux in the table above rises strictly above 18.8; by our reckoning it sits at 495.642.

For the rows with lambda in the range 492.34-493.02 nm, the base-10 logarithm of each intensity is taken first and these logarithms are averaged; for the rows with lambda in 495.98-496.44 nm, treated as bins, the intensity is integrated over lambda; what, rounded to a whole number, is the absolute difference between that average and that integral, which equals 8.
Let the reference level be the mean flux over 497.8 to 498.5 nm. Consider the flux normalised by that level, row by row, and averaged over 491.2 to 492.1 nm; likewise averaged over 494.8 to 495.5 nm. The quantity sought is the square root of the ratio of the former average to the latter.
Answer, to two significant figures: 0.96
